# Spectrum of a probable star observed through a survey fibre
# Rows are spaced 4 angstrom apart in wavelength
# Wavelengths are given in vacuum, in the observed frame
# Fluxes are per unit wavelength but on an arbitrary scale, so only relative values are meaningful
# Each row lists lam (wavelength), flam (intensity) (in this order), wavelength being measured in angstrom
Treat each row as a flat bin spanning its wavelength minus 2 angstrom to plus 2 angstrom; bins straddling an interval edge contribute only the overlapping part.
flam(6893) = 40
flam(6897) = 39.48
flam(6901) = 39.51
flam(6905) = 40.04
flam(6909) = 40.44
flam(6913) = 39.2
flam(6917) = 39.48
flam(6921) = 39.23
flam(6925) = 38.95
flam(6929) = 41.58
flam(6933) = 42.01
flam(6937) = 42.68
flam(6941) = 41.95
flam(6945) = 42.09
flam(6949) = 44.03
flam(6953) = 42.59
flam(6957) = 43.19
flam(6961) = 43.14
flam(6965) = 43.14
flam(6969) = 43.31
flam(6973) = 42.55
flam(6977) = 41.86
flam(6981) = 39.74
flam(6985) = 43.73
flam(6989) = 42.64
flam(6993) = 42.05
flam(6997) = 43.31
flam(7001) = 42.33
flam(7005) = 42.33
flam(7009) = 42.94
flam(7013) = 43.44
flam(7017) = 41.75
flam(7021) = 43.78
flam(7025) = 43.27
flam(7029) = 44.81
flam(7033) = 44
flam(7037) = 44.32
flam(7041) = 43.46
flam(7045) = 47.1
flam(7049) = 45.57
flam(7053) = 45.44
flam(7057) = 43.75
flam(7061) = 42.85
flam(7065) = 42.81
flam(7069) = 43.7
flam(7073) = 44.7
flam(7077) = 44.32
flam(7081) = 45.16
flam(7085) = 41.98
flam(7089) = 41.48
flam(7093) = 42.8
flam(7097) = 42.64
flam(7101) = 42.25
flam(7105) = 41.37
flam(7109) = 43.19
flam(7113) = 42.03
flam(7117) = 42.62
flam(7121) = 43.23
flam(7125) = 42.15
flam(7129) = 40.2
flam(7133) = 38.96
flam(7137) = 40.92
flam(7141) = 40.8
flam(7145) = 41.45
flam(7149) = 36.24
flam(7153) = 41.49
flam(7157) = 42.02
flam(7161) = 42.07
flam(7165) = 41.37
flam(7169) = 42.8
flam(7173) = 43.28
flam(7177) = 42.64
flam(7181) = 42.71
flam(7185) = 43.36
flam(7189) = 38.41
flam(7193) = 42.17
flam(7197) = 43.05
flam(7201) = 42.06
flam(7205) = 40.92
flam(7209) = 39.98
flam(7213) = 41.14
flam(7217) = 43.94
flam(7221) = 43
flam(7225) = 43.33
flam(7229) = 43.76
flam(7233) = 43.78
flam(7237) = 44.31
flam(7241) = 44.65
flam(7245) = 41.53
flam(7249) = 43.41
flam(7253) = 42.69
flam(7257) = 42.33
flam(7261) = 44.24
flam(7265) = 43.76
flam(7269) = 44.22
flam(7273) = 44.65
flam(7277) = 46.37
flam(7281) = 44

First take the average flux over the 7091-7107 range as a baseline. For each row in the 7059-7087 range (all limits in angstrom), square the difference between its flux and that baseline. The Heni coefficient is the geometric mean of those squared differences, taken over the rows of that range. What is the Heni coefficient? 1.2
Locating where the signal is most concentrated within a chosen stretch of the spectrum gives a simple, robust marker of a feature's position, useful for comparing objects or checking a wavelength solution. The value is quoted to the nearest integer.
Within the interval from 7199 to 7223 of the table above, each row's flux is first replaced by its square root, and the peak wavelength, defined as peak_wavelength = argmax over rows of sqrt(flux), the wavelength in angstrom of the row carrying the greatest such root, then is 7217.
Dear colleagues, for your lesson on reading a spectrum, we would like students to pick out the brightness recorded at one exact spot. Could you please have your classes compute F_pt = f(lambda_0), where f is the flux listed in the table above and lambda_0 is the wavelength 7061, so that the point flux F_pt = 42.85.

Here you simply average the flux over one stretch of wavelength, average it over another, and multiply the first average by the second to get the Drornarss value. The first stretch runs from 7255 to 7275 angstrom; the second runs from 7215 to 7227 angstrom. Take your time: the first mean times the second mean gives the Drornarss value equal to 1904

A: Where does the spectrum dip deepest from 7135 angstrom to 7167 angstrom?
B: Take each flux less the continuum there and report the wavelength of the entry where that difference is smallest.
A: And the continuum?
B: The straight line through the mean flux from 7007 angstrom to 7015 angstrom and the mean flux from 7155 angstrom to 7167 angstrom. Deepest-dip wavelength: 7149 angstrom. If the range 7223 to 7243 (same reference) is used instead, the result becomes 7225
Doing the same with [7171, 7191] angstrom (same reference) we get 7189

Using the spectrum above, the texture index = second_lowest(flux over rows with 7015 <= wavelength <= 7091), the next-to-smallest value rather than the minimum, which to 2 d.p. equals 41.75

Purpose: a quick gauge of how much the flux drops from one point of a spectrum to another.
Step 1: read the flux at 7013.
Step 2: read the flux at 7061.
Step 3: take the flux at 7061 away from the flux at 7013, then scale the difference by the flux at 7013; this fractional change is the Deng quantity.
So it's 0.01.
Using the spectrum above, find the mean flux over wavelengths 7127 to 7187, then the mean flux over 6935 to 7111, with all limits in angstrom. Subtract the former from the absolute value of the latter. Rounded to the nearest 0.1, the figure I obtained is 1.8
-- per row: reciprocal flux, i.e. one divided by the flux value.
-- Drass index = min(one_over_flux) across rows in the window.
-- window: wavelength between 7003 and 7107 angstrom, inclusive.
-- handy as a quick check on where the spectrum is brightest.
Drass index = 0.0212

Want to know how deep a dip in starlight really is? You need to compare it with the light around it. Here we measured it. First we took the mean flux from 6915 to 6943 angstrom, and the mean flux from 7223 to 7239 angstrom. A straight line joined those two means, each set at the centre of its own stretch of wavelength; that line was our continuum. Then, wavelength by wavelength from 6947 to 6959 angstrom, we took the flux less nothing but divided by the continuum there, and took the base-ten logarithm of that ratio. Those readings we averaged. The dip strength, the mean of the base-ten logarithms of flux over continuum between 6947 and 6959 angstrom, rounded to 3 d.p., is 0.023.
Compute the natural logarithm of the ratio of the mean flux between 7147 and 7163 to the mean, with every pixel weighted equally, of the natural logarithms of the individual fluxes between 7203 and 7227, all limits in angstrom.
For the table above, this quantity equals 2.38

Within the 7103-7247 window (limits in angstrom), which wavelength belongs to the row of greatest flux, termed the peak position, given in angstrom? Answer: 7241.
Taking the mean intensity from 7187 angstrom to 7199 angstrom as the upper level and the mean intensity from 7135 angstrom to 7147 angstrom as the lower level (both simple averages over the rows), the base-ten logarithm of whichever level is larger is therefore 1.62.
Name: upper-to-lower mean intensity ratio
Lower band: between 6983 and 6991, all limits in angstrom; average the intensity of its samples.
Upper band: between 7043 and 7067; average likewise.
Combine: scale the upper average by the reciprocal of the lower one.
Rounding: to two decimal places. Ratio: 1.03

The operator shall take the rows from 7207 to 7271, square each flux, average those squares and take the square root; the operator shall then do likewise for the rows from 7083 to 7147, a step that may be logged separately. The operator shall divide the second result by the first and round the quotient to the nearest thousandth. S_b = 0.968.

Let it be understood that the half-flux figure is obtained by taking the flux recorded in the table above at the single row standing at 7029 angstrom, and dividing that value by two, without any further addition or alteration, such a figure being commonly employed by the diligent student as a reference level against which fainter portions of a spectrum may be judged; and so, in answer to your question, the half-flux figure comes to 22.4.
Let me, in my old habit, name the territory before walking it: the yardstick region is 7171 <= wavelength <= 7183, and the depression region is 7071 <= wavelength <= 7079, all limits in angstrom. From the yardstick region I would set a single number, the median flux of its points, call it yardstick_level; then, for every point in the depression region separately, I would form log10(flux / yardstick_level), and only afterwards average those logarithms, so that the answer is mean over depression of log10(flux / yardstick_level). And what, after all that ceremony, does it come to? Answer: 0.018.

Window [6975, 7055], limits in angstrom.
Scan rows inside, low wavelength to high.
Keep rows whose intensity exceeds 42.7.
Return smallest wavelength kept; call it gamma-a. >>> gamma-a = 6985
